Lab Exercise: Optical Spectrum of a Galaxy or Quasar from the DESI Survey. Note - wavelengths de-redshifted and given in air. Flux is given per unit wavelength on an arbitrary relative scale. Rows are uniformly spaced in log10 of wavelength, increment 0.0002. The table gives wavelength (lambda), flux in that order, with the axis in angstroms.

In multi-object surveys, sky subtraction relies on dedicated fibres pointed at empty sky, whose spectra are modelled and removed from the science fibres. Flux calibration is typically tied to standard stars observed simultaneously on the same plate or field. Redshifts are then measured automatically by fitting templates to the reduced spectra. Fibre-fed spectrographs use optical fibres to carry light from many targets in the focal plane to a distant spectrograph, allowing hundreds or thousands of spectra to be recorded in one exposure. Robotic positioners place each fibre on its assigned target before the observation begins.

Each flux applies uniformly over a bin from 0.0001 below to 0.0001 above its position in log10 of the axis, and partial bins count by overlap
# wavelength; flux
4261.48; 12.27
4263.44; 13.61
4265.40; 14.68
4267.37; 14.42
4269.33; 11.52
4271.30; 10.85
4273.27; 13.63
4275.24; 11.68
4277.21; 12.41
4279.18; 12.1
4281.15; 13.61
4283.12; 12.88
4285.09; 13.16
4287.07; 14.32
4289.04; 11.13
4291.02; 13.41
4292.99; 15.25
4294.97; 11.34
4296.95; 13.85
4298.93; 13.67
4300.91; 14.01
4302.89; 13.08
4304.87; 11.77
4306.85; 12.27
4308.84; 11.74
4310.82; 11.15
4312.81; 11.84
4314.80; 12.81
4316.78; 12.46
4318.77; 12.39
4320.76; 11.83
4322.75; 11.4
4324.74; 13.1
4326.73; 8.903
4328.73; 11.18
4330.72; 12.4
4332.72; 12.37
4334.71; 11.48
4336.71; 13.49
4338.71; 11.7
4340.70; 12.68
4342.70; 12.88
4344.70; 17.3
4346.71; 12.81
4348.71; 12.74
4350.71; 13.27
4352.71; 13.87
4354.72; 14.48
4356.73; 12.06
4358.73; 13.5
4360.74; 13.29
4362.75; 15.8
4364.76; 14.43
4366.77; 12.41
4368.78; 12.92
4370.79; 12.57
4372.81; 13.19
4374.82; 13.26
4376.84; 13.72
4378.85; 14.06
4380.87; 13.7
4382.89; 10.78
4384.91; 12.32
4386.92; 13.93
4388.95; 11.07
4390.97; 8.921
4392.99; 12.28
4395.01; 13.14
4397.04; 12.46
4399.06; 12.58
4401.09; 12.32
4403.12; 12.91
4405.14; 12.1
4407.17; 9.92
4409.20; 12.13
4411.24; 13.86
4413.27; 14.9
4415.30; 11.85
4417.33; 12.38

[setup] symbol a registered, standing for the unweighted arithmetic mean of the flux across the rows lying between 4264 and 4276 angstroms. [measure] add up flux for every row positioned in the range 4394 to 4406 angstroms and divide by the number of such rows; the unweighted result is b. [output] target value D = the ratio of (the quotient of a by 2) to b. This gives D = 0.508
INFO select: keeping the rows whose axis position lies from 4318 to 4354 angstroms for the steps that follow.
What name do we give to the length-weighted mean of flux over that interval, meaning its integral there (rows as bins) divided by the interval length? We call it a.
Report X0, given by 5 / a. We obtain 0.398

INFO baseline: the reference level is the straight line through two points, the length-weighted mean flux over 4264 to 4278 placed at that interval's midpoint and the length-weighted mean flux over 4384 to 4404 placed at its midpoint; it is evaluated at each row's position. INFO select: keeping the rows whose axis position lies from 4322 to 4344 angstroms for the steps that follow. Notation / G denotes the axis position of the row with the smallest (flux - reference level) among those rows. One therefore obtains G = 4326.73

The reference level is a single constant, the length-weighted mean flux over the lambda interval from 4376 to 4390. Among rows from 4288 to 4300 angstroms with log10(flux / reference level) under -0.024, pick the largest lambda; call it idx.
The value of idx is 4294.97 angstroms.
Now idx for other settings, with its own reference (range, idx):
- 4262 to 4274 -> 4271.30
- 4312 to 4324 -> 4322.75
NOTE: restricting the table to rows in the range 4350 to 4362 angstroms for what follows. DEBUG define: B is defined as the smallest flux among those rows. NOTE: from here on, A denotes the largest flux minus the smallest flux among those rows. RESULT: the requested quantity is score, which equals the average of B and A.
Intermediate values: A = 2.4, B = 12.06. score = 7.24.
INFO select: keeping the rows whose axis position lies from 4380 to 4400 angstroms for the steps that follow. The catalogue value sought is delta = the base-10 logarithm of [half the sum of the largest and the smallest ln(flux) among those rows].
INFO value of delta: 0.382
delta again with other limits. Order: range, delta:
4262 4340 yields 0.390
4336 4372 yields 0.424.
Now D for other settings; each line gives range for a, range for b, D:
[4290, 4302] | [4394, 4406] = 0.540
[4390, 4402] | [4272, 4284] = 0.470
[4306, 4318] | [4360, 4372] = 0.444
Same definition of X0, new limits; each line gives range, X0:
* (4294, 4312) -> 0.399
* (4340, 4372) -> 0.369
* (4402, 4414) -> 0.398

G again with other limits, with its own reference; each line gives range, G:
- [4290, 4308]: 4294.97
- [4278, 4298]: 4289.04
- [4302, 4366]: 4326.73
